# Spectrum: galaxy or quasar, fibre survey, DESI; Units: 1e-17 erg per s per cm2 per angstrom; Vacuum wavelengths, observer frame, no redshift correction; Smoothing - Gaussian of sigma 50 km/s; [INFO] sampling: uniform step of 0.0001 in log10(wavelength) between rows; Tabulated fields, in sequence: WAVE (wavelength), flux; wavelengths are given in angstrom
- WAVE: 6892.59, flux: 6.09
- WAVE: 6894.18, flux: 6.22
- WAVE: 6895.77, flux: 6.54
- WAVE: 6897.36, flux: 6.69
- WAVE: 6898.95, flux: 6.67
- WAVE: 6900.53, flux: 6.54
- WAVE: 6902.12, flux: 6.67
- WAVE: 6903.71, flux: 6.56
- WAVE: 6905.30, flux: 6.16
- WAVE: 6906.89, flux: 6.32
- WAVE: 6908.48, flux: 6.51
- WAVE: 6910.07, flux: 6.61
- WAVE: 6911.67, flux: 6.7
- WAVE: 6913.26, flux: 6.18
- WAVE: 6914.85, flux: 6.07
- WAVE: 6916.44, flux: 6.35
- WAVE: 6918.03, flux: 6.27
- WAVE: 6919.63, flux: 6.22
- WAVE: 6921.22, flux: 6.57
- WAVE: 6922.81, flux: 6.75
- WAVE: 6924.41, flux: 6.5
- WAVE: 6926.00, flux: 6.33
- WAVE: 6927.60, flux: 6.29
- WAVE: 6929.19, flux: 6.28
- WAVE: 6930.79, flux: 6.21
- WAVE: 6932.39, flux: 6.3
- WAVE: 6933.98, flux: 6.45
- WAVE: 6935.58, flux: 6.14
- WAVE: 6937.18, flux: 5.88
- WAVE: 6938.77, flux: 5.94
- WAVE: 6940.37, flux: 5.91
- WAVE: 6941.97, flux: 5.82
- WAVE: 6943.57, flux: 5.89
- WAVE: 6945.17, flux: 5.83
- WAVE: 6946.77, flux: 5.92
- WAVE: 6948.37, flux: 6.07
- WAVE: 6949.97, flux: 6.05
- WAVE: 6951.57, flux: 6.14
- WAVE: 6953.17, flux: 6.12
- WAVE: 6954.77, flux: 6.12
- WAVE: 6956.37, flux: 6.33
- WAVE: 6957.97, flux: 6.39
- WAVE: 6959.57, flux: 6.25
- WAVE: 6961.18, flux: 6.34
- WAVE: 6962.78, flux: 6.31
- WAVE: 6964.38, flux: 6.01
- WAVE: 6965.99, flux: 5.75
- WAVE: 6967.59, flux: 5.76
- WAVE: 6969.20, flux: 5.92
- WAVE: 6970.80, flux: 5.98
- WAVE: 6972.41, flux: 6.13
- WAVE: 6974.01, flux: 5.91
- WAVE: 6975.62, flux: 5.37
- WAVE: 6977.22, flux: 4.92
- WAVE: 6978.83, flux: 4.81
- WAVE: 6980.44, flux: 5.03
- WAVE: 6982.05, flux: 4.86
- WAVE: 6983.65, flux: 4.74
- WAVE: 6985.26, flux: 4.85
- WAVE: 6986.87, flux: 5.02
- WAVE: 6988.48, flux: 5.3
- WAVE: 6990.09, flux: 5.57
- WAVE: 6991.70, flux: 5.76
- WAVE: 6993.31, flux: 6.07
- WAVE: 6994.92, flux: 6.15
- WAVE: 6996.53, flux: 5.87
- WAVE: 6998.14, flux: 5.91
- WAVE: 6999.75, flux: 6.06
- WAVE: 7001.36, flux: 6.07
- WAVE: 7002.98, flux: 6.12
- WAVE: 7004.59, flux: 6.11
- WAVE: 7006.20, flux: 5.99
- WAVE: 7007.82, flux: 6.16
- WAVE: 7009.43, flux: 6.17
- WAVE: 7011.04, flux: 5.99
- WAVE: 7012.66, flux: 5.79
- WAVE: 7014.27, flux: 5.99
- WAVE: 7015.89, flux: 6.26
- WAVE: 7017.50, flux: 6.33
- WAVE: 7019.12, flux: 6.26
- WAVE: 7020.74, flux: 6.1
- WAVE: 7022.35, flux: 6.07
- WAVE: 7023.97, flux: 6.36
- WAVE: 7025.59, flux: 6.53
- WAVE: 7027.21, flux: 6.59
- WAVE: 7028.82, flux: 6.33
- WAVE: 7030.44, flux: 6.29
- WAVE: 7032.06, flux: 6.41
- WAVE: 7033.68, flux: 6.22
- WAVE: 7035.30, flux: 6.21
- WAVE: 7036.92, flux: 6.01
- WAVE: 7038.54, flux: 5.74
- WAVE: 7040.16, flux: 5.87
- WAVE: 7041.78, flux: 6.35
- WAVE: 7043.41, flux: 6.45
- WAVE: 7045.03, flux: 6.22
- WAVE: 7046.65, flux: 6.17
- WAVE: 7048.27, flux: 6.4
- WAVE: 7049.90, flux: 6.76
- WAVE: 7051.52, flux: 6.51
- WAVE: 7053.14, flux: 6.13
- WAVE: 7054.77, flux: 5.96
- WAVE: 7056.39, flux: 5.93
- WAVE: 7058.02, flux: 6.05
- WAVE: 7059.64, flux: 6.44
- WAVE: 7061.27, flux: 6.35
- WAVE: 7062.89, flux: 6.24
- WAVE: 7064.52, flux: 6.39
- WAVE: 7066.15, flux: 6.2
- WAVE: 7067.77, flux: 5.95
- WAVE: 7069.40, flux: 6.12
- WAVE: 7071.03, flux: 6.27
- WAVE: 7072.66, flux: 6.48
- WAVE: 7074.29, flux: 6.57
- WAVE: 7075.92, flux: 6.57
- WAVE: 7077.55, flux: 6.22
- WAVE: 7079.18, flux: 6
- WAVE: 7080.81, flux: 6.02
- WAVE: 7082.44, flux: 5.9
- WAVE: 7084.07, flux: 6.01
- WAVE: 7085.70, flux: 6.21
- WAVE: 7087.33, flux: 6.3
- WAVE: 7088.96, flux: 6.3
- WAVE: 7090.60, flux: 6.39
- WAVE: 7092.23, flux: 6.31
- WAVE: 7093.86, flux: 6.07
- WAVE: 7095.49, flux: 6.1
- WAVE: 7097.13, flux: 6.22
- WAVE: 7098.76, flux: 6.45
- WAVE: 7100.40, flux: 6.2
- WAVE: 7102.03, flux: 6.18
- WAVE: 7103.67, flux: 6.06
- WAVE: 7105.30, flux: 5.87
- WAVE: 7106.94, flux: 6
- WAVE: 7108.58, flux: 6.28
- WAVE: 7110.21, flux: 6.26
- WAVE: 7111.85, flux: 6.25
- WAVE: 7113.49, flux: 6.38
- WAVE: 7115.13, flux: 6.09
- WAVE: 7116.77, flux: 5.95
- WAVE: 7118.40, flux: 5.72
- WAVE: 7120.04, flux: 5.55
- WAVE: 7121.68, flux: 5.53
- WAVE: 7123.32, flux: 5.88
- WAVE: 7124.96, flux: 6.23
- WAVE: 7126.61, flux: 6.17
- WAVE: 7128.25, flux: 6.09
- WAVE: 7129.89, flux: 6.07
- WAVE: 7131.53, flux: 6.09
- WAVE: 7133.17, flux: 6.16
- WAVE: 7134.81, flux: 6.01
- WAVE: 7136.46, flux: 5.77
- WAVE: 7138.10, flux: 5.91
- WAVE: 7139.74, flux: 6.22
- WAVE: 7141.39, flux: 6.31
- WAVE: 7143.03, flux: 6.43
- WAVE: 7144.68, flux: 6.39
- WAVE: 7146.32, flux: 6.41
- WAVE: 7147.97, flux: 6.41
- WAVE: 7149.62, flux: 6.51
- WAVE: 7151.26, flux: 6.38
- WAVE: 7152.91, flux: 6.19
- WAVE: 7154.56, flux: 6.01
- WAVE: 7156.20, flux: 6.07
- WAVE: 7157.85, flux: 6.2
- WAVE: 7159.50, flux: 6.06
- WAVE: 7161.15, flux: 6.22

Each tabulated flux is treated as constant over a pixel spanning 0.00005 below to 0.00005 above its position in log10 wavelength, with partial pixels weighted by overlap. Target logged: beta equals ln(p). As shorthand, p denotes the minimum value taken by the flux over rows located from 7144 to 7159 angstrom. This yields 1.79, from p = 6.01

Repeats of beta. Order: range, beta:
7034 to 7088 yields 1.75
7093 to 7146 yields 1.71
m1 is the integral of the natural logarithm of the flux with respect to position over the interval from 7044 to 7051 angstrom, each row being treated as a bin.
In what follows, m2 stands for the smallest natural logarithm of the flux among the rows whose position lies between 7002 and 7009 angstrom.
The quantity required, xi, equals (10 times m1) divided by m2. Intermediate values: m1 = 13.0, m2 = 1.79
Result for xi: 72.6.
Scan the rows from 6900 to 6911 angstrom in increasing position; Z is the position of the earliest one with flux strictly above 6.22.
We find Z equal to 6900.53 angstrom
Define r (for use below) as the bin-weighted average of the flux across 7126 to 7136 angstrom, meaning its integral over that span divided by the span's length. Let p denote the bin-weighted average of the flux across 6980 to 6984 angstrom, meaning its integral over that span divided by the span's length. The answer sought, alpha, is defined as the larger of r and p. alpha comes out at 6.09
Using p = 4.88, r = 6.1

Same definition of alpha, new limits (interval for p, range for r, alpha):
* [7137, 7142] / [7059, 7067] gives 6.32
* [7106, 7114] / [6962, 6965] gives 6.22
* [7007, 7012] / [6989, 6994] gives 6.09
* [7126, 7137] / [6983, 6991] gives 6.06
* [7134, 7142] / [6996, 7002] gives 6.03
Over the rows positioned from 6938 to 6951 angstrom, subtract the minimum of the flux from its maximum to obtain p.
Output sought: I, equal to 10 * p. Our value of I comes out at 2.5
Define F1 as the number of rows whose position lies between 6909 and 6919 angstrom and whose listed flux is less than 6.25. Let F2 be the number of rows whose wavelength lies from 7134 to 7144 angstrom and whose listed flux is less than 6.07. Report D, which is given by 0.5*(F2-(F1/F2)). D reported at 1.2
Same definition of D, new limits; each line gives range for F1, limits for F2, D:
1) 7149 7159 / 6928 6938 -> -1.5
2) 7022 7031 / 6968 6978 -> 2.4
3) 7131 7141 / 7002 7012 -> -0.5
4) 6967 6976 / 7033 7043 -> 0.5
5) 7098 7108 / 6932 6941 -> 0.7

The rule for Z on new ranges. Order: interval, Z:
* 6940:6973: 6956.37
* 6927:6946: 6927.60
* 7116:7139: 7124.96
